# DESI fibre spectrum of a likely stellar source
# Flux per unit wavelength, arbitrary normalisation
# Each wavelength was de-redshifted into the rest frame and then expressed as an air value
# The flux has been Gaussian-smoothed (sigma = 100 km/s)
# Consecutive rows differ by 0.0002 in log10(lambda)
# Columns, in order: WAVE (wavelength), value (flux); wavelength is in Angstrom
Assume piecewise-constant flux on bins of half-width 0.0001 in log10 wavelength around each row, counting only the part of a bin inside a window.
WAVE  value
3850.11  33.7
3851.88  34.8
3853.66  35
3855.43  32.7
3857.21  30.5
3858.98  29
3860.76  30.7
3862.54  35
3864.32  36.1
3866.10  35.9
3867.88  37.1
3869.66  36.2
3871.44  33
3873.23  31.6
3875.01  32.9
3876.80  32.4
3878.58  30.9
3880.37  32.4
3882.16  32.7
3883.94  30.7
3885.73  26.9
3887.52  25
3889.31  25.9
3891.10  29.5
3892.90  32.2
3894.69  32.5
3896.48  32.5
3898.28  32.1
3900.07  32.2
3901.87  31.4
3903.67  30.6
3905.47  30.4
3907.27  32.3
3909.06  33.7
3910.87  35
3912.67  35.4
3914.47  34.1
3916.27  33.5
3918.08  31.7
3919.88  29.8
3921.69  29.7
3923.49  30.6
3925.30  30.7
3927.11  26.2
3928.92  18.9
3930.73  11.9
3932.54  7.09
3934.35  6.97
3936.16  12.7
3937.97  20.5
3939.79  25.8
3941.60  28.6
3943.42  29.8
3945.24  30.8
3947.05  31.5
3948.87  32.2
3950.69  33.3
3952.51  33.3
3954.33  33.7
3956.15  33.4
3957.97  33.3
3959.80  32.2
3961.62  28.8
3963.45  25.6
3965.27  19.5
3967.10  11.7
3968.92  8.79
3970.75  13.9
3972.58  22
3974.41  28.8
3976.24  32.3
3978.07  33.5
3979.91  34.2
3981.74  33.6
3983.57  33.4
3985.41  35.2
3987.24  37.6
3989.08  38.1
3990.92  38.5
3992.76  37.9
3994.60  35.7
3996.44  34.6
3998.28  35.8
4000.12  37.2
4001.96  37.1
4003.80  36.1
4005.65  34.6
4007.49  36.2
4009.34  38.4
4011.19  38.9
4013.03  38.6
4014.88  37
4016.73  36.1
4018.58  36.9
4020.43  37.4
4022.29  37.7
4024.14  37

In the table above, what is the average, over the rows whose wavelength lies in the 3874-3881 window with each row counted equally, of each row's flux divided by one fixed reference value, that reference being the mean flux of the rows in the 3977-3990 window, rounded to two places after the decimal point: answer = 0.92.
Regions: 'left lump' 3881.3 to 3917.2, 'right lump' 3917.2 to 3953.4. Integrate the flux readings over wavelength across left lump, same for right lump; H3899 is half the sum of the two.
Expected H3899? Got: 1019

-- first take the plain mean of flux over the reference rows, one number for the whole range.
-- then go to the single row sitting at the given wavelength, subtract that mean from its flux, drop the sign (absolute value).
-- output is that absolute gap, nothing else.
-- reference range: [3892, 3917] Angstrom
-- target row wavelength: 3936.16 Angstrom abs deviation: 20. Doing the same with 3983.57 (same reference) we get 1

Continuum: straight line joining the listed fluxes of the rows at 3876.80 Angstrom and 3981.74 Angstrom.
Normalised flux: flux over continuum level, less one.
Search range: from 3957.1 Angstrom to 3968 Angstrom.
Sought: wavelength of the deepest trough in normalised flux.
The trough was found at 3967.10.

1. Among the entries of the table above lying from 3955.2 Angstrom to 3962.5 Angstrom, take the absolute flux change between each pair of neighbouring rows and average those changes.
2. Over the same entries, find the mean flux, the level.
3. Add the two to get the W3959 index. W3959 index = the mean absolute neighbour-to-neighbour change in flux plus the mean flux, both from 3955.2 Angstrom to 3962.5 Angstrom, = 33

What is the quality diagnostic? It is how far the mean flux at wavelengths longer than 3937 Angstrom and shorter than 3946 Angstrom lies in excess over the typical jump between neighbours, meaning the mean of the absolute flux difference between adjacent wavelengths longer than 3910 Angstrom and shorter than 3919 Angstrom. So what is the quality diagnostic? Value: 26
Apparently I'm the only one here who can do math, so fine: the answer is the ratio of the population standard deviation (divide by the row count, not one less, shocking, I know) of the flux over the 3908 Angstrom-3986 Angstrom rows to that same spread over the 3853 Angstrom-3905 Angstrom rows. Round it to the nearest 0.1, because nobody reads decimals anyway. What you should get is 3.0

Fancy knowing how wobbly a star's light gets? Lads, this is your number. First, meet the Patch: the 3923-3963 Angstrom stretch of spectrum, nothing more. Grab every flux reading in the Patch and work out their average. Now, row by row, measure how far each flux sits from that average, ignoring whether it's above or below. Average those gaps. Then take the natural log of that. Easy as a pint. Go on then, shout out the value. 2.0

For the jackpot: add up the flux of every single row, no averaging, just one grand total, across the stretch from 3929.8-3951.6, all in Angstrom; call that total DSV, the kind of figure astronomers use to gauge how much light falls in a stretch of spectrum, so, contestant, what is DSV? 271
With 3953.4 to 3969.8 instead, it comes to 227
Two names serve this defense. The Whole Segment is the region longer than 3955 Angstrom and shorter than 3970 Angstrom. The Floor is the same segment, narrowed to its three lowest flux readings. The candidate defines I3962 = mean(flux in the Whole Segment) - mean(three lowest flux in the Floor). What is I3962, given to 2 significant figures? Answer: 11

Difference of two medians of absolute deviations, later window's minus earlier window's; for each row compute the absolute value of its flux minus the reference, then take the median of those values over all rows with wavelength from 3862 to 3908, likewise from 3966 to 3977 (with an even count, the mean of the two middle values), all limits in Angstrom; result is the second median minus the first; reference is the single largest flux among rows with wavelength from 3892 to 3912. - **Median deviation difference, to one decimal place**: 14.3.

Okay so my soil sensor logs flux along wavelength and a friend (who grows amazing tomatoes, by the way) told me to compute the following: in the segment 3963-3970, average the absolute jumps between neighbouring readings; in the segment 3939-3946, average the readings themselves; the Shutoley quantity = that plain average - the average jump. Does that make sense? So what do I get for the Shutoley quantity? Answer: 23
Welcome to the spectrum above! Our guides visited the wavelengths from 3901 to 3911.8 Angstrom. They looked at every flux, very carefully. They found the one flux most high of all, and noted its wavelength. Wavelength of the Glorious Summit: 3910.87 Angstrom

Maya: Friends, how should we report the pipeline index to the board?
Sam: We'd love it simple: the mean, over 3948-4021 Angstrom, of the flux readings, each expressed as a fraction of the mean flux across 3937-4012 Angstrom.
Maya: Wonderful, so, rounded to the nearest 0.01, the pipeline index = 1.04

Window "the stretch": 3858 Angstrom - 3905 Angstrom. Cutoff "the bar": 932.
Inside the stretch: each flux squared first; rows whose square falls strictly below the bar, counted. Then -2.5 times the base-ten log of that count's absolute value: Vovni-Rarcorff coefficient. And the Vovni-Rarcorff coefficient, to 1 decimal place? -1.7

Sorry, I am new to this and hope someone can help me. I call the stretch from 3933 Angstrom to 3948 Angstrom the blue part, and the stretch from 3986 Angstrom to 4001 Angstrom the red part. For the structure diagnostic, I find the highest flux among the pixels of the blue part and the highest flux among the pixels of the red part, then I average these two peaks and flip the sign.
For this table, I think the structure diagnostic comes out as -35.0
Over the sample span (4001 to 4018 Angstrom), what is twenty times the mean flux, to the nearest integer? 740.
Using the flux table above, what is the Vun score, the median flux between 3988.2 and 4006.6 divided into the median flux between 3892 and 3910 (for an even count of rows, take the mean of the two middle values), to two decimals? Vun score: 0.88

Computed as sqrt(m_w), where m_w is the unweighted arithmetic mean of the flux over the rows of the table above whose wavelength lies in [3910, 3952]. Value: 5.1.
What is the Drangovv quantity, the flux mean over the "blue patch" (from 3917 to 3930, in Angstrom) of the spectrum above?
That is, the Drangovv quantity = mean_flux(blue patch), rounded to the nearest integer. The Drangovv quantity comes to 28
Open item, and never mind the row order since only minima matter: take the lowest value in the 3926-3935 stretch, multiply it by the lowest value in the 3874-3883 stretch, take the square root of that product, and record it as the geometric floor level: 14.7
